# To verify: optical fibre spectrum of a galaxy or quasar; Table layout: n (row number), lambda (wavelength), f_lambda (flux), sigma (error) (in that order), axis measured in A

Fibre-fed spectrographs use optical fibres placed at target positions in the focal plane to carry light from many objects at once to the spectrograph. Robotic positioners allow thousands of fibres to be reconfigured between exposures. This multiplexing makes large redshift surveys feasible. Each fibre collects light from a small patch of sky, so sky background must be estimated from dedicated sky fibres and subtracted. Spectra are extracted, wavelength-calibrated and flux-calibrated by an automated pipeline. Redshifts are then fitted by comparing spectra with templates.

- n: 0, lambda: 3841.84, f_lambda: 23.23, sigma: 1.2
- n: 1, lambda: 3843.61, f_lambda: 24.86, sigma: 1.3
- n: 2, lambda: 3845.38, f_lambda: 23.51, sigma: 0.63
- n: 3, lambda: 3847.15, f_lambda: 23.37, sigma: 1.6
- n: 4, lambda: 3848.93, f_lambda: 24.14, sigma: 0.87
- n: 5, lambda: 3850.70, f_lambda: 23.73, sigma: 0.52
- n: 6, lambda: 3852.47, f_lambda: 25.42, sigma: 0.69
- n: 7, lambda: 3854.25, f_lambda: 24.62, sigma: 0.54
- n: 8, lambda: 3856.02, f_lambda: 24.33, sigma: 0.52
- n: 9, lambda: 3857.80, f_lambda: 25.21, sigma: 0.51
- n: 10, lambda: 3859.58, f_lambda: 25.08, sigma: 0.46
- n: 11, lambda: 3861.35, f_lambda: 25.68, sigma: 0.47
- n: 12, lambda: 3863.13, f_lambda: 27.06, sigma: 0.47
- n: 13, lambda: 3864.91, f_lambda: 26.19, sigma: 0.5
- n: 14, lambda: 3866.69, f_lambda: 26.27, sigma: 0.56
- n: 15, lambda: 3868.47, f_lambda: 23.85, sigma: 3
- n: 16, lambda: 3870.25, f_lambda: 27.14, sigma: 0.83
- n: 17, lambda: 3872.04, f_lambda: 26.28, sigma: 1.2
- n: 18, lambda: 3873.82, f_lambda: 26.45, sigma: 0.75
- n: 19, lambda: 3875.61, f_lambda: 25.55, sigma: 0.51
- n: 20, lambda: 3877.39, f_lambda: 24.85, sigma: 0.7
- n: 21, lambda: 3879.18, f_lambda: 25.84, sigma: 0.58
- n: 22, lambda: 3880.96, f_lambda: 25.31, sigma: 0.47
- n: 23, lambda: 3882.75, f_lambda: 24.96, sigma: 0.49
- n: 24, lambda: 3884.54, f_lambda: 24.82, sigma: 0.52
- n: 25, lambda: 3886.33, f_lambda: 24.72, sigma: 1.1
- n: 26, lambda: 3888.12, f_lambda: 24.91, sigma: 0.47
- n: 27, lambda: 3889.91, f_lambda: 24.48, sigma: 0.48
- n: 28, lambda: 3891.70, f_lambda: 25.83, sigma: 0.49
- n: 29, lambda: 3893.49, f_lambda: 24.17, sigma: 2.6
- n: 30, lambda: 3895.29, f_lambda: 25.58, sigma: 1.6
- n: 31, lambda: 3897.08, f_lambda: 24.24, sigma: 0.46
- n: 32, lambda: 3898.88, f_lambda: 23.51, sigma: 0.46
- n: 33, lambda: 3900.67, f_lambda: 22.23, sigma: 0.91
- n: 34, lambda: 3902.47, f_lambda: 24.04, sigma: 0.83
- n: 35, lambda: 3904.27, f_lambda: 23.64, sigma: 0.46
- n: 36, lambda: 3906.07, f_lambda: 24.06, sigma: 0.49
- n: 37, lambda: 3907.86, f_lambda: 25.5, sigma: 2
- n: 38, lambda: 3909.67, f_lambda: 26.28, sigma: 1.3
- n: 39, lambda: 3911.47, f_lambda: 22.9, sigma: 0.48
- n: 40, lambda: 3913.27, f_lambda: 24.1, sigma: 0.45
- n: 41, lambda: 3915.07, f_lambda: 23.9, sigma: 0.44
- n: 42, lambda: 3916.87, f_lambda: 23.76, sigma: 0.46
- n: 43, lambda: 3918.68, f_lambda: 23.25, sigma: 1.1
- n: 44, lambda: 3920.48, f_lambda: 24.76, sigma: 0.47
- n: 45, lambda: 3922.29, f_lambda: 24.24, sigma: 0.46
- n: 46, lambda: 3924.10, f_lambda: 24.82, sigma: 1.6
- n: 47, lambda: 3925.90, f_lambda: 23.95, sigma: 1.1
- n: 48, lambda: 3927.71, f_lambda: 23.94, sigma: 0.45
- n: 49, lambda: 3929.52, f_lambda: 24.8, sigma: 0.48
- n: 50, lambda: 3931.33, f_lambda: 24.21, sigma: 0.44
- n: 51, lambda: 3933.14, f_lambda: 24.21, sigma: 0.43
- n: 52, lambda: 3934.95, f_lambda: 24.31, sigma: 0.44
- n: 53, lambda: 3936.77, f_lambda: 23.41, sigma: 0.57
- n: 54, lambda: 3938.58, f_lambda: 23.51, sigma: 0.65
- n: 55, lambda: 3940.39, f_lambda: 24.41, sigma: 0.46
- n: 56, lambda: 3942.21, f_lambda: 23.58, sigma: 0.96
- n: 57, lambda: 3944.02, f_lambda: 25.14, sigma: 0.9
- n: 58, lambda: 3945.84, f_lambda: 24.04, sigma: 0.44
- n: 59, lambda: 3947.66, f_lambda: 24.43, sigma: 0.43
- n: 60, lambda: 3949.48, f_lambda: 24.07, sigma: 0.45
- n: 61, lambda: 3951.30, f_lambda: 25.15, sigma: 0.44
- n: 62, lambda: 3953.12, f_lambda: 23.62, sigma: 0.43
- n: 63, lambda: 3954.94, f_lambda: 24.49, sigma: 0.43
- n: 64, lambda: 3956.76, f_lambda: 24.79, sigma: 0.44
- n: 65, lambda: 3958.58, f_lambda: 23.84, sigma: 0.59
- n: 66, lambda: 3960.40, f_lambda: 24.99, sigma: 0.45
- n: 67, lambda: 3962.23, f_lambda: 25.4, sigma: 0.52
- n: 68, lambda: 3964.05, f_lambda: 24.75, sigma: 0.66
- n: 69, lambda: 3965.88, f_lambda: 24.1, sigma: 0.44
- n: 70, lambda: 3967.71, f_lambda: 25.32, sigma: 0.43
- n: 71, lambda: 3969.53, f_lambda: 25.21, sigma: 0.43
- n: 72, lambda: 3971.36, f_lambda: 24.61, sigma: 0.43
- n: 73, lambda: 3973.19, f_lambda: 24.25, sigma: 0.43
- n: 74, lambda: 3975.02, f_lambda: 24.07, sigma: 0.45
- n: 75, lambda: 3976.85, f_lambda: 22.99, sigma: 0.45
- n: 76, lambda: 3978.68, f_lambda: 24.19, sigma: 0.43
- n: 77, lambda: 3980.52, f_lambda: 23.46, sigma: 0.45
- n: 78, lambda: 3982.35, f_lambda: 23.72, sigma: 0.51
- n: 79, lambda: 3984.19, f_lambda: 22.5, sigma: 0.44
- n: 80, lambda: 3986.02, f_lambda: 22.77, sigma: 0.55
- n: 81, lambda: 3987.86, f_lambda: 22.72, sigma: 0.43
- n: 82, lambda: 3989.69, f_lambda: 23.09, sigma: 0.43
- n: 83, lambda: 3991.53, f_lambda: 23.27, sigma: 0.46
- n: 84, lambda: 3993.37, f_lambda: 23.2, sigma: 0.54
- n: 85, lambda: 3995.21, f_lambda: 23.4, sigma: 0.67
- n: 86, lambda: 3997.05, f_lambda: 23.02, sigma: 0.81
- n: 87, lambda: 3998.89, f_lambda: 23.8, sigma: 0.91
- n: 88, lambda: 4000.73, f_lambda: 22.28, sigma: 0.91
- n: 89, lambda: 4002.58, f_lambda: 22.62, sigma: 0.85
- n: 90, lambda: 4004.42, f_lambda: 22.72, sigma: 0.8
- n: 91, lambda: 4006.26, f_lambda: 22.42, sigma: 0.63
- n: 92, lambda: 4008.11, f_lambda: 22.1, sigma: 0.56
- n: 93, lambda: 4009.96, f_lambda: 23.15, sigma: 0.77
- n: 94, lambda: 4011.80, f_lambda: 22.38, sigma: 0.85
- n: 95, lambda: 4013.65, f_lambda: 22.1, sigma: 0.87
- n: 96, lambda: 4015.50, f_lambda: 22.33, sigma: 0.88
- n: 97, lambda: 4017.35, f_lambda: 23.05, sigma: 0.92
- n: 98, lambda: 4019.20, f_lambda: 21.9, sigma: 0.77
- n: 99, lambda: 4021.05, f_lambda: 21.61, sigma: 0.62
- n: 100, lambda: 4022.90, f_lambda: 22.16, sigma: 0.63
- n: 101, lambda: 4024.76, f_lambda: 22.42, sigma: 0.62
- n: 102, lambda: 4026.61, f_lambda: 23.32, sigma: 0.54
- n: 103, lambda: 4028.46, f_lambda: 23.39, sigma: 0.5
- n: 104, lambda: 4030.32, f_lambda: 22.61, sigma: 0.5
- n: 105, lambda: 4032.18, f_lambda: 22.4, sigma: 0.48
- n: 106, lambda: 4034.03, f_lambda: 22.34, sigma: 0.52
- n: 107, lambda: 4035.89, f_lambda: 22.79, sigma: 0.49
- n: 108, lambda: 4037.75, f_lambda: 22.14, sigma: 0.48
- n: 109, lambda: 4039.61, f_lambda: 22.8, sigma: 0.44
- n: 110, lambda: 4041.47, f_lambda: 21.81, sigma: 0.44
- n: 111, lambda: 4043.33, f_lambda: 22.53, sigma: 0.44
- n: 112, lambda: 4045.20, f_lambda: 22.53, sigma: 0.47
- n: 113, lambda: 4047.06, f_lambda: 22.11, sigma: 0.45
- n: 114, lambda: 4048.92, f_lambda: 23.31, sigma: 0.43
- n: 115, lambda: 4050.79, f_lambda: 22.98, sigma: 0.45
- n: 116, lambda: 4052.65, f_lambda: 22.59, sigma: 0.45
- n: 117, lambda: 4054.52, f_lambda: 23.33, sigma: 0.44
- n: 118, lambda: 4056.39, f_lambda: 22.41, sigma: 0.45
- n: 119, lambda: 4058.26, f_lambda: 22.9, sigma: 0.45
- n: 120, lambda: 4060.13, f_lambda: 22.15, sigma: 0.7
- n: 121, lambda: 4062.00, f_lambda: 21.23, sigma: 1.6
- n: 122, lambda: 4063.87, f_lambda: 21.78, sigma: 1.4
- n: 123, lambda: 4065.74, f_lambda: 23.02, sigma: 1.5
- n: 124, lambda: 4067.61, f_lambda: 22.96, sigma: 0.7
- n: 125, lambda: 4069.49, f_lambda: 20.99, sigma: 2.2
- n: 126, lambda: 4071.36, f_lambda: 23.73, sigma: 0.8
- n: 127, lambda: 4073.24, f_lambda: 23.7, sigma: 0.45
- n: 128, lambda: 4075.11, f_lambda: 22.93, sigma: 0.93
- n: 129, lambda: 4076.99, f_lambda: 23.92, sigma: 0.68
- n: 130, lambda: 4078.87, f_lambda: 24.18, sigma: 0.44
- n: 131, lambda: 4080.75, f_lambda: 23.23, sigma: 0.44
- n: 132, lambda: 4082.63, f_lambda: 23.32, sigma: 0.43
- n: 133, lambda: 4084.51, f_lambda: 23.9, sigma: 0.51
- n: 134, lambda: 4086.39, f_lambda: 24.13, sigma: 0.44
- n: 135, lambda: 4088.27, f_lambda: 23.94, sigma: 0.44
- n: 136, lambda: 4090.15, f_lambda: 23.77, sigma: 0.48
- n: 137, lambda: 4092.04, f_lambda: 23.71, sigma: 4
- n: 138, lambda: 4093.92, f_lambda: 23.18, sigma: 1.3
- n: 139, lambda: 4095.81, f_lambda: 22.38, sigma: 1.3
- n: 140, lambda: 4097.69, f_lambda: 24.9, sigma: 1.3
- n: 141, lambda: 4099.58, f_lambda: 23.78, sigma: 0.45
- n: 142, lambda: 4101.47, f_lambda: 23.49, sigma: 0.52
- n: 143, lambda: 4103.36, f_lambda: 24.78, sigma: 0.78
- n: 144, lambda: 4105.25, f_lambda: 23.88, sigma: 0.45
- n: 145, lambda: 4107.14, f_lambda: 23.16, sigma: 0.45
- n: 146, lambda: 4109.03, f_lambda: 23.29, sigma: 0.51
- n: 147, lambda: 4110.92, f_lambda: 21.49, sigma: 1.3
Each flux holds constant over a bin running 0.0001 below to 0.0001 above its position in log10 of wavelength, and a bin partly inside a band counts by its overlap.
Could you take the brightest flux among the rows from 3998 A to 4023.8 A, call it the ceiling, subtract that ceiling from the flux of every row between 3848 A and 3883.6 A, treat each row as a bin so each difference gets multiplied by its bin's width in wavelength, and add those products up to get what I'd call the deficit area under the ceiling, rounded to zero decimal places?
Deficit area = 57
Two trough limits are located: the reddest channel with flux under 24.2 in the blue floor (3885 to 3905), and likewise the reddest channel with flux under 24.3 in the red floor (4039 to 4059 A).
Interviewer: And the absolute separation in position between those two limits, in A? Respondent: 154.0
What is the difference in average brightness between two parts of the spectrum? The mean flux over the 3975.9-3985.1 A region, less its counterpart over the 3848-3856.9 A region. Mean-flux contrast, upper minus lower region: -1.1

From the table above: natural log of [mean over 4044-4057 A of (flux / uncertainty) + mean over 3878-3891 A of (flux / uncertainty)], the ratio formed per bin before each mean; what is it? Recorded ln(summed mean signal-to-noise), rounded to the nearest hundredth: 4.57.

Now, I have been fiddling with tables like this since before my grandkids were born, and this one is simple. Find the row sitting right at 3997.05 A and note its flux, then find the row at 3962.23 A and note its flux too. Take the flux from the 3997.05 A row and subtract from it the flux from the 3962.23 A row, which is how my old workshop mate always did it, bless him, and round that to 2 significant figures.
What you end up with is -2.4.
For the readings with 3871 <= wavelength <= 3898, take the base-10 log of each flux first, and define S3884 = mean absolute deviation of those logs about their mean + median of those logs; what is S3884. 1.41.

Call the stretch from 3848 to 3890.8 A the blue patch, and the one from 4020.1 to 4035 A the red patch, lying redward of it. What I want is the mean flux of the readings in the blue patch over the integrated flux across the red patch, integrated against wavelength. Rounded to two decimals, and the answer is 0.08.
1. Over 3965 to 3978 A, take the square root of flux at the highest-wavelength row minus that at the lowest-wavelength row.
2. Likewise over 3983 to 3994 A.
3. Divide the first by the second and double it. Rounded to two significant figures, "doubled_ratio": -3.1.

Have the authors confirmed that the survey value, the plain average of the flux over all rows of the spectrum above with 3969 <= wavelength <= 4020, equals 23.1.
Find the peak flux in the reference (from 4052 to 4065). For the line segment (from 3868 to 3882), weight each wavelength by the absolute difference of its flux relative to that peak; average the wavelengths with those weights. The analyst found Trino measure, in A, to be 3874.6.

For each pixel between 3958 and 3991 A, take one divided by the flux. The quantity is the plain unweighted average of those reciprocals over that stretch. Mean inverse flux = 0.0417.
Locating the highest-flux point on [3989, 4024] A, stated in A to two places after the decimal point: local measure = 3998.89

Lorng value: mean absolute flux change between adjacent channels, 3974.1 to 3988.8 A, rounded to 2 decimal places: 0.69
